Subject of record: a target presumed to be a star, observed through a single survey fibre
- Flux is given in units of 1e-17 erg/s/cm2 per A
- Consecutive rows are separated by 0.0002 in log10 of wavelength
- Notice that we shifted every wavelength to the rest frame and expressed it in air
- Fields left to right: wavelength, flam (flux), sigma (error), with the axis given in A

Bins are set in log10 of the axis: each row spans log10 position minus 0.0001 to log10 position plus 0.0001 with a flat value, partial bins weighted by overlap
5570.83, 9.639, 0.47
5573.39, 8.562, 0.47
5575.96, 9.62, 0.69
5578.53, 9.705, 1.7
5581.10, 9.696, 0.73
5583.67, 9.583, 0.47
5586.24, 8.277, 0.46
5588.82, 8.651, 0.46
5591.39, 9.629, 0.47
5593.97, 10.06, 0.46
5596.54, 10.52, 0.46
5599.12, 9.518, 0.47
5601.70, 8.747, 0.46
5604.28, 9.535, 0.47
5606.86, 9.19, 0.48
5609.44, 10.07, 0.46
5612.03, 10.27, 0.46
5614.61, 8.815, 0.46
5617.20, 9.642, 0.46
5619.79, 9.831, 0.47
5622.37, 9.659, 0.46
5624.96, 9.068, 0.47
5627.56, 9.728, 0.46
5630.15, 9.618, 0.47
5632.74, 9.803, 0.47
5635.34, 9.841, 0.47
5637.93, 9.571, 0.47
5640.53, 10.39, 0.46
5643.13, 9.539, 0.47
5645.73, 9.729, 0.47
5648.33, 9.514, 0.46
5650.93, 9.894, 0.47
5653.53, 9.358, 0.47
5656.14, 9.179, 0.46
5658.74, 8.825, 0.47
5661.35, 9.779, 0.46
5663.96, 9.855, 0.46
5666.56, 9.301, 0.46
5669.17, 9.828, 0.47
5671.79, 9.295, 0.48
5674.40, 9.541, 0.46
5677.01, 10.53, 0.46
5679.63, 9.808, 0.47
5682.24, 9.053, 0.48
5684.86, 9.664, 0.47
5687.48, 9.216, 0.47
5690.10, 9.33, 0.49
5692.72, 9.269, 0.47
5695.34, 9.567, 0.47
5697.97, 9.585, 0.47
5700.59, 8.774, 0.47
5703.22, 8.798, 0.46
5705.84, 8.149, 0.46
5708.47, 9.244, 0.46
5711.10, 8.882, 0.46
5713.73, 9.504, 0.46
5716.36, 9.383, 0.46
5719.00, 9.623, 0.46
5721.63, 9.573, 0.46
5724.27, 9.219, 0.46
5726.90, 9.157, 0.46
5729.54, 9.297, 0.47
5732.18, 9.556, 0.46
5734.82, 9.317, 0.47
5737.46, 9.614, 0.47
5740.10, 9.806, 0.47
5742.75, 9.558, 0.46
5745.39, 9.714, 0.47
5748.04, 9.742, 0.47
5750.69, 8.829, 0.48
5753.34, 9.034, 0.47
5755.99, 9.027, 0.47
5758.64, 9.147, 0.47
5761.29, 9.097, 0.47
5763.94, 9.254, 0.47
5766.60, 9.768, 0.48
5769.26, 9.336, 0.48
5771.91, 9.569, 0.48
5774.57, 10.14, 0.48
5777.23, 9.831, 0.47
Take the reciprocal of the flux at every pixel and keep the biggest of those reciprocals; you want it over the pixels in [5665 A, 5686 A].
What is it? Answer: 0.110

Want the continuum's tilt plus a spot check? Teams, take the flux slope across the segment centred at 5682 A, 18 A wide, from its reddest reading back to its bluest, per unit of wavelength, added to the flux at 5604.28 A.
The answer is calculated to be 9.5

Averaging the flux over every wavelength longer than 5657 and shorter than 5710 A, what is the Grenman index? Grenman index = 9.37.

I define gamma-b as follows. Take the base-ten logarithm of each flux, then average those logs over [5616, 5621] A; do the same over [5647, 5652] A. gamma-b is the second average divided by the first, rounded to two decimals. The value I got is 1.00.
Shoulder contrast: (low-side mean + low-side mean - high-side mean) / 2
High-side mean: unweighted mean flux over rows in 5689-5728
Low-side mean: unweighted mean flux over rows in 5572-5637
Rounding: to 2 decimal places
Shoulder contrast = 4.90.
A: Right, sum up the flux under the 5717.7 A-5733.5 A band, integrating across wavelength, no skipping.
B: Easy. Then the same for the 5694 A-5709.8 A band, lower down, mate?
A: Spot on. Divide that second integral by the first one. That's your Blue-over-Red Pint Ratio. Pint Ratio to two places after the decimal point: 0.96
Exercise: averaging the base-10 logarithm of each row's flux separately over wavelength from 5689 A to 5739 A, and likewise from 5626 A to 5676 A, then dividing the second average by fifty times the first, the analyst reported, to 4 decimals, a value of 0.0203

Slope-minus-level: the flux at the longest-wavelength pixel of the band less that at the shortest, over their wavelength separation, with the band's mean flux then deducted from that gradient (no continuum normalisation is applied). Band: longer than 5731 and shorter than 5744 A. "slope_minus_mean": -9.57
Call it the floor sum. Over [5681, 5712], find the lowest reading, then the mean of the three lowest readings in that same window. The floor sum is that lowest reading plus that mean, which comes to 16.7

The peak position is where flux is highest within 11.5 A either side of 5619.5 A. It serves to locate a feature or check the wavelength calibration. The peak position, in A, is 5612.03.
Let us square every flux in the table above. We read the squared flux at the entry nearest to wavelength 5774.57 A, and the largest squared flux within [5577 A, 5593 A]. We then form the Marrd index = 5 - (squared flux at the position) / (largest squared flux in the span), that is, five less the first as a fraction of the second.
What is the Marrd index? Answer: 3.91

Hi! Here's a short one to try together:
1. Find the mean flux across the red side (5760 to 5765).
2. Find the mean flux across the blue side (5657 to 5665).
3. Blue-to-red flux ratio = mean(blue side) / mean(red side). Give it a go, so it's 1.03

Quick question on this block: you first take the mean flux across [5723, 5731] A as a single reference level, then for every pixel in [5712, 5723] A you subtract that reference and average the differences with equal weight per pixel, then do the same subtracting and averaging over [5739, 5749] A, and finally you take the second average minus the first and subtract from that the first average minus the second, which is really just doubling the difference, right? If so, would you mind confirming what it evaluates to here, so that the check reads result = 0.4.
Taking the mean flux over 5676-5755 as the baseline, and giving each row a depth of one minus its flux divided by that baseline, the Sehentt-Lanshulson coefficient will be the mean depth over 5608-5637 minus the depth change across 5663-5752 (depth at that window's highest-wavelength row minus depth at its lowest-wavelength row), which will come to -0.143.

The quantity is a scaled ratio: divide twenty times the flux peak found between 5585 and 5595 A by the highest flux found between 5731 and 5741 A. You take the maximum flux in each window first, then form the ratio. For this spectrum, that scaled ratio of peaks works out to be 20.5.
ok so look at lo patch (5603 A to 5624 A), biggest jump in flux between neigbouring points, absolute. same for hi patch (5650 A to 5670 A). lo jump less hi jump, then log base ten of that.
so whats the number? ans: -0.30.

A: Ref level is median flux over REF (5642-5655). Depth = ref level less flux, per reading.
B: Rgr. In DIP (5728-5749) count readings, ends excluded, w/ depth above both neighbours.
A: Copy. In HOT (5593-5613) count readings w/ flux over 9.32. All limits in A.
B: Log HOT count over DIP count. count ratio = 3.0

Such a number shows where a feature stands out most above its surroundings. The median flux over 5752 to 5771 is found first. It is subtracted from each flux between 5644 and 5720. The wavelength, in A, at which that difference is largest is 5677.01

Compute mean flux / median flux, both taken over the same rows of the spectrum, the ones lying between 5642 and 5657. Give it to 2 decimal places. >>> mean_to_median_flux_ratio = 1.00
